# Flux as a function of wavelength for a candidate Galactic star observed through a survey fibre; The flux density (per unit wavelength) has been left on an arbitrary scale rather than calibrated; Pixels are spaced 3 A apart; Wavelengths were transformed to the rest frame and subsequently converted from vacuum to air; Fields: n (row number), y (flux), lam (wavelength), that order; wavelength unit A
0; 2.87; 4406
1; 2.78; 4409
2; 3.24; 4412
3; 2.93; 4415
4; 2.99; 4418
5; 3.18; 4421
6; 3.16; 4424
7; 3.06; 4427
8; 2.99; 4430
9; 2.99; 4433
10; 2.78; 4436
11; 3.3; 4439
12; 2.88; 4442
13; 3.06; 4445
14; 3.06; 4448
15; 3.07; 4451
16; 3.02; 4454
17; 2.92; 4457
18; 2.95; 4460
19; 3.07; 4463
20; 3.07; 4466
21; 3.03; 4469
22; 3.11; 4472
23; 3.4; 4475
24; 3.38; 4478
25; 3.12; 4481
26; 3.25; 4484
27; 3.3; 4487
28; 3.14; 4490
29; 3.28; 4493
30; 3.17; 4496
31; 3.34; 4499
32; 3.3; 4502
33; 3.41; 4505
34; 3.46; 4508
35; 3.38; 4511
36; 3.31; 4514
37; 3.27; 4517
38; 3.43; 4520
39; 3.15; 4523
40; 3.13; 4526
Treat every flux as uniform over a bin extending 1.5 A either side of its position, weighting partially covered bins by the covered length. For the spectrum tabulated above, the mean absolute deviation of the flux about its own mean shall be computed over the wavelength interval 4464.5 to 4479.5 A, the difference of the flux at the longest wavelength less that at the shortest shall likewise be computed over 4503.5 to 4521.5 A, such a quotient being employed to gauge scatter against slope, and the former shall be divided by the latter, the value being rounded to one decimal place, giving 7.7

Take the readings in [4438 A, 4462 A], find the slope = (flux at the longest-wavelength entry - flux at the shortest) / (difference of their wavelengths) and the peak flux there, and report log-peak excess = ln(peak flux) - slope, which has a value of 1.21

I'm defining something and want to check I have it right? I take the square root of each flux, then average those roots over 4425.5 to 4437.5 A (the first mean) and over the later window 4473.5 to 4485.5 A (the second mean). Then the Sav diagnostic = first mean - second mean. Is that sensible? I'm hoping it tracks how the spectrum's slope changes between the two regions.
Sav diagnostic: -0.09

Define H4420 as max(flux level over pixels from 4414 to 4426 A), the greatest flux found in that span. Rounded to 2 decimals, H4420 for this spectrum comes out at 3.18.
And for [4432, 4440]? 3.30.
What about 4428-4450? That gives 3.30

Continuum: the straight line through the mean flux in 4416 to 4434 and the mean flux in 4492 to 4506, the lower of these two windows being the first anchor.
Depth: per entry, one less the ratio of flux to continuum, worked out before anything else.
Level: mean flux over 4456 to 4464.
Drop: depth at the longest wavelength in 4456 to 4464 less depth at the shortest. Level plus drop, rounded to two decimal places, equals 2.94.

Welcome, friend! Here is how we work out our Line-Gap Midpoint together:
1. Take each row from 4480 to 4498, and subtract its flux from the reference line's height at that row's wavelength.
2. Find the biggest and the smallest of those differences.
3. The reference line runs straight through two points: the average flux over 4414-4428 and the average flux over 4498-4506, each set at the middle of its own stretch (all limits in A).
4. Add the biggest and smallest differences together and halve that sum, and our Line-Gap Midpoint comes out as 0.08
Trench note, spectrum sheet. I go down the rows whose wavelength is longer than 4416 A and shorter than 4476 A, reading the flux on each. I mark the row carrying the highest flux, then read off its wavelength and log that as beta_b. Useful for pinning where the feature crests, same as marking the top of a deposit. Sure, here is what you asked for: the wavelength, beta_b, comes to 4475 A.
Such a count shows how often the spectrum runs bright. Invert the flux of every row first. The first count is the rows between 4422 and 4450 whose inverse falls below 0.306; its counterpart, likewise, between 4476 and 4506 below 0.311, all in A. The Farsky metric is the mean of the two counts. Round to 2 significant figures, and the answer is 4.0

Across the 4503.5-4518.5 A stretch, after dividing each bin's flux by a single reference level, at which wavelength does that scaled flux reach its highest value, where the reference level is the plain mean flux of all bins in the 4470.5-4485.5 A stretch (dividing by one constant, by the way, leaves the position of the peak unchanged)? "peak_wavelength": 4508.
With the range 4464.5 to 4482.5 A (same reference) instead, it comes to 4475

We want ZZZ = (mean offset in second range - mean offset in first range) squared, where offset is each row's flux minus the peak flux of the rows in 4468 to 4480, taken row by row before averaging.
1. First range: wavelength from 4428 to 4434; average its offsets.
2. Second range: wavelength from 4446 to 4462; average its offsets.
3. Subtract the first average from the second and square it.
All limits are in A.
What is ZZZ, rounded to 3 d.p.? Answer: 0.000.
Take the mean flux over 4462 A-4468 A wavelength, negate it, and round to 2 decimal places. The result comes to -3.07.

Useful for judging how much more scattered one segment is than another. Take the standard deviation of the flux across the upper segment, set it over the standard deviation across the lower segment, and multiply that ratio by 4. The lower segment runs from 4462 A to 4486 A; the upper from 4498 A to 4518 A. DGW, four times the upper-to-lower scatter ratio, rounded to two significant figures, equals 1.8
